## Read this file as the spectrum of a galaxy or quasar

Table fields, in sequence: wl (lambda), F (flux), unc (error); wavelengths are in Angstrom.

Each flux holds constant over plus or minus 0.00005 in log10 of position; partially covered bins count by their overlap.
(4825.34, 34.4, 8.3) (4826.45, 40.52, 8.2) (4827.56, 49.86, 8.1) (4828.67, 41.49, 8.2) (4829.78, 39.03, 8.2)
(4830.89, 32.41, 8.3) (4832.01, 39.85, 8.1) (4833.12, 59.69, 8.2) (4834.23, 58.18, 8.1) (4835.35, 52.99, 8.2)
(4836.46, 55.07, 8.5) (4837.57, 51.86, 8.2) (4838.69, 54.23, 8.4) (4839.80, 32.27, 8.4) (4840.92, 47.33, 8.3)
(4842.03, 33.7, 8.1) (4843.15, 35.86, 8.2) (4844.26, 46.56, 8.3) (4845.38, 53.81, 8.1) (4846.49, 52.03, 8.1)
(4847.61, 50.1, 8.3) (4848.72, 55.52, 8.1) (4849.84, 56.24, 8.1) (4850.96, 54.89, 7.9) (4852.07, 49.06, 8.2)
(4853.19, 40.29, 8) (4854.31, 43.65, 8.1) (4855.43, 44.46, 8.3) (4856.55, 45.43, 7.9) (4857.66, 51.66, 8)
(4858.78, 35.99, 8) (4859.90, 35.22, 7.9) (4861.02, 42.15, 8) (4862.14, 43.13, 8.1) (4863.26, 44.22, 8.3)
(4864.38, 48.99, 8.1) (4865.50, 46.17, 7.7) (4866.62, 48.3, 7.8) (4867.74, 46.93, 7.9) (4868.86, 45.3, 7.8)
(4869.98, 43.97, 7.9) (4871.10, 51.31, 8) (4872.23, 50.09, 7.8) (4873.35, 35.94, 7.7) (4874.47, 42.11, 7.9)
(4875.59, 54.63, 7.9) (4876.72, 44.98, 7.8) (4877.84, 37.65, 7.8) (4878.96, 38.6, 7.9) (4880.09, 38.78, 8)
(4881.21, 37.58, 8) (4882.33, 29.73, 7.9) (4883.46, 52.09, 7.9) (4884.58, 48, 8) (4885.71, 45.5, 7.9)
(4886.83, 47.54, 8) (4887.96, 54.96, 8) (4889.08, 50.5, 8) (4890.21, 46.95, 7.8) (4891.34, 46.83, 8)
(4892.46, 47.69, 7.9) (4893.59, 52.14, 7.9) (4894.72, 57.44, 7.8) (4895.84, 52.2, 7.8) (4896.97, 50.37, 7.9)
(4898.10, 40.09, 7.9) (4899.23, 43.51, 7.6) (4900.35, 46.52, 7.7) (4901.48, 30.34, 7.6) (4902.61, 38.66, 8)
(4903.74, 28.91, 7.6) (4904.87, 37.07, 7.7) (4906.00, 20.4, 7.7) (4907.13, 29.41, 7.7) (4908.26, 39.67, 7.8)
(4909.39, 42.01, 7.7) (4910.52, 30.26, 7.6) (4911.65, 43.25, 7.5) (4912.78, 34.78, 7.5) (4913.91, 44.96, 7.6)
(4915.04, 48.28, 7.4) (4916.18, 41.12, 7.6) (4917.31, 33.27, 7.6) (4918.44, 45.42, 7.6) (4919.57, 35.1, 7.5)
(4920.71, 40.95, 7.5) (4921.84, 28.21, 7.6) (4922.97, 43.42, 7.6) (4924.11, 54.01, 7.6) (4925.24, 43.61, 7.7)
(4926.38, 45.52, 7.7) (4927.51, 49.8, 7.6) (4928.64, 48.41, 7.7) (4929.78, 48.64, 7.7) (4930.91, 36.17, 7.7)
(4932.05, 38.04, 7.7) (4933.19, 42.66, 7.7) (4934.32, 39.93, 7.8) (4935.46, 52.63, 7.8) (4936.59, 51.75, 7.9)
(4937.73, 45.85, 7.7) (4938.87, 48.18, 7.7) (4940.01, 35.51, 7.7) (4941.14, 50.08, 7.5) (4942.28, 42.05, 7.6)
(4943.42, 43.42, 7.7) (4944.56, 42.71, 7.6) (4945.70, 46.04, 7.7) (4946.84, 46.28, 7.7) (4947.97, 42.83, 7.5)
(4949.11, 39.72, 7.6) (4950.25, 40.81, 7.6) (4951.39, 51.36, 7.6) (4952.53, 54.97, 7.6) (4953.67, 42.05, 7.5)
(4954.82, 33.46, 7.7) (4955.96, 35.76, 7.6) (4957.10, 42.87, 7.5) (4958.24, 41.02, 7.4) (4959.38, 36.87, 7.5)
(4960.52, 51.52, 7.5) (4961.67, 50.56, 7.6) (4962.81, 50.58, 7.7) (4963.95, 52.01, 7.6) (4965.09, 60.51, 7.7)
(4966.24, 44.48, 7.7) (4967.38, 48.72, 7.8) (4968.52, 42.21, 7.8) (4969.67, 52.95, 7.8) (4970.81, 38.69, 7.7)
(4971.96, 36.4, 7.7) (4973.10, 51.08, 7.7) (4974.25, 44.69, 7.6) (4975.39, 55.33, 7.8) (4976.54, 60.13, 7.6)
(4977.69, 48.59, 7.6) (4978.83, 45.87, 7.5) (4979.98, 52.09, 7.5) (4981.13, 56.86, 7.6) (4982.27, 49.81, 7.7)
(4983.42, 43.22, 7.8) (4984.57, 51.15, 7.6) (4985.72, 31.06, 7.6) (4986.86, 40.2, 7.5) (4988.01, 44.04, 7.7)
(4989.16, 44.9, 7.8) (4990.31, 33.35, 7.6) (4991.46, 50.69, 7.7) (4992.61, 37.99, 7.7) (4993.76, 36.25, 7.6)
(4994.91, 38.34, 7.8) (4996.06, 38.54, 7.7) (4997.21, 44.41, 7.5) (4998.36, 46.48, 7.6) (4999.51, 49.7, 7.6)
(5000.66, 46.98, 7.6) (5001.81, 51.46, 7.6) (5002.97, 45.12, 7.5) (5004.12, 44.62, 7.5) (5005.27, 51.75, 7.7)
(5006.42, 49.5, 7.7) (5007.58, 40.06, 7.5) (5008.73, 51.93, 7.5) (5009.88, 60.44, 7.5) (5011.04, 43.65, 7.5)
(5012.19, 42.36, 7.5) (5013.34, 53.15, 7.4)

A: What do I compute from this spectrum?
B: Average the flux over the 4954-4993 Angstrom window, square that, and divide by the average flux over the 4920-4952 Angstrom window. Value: 48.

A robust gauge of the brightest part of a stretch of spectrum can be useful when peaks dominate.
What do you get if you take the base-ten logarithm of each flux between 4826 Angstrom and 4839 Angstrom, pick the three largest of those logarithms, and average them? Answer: 1.76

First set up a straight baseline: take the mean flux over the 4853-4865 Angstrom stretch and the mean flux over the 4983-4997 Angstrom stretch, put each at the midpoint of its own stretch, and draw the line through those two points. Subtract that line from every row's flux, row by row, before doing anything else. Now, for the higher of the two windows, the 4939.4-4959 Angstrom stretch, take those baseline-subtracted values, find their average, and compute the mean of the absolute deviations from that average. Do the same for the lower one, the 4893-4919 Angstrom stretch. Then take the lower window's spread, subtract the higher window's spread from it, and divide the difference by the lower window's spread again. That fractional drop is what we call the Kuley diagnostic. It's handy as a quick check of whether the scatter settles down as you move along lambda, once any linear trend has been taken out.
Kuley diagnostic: 0.44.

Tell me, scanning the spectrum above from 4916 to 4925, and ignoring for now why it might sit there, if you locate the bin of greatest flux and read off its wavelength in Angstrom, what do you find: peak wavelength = 4924.11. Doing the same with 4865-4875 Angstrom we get 4871.10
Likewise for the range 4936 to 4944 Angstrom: 4936.59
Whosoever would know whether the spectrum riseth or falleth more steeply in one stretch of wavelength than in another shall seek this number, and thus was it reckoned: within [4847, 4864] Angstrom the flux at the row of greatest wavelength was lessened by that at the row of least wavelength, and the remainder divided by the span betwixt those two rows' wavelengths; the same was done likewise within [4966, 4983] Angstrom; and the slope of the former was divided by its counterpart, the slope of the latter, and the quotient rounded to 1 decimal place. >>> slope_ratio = -1.1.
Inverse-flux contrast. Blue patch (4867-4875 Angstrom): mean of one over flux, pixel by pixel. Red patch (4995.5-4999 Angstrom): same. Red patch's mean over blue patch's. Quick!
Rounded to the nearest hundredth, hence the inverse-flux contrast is 1.04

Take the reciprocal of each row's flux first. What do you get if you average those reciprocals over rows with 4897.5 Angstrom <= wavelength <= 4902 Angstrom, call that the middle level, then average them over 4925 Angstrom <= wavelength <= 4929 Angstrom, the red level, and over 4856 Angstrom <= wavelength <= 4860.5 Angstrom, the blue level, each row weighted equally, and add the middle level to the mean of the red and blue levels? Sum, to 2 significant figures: 0.048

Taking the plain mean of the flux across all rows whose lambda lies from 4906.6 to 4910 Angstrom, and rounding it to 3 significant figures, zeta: 37.0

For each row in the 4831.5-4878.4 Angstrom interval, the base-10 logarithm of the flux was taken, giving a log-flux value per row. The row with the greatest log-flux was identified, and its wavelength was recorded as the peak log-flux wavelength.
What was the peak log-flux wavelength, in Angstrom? 4833.12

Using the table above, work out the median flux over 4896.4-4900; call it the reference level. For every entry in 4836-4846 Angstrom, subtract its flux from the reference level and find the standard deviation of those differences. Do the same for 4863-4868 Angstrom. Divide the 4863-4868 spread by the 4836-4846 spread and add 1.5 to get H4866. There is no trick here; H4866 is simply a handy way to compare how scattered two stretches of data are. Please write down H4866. 1.7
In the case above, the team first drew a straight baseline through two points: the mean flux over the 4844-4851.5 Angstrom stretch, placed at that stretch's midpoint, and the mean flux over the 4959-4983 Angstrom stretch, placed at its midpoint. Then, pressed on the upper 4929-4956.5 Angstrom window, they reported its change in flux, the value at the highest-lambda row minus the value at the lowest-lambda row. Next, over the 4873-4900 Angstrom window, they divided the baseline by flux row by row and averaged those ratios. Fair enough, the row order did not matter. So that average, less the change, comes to 14.0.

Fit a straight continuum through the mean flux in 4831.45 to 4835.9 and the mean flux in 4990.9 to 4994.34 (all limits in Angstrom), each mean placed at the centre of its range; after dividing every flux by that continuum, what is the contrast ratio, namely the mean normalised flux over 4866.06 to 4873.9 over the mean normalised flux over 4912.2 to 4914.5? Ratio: 1.08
